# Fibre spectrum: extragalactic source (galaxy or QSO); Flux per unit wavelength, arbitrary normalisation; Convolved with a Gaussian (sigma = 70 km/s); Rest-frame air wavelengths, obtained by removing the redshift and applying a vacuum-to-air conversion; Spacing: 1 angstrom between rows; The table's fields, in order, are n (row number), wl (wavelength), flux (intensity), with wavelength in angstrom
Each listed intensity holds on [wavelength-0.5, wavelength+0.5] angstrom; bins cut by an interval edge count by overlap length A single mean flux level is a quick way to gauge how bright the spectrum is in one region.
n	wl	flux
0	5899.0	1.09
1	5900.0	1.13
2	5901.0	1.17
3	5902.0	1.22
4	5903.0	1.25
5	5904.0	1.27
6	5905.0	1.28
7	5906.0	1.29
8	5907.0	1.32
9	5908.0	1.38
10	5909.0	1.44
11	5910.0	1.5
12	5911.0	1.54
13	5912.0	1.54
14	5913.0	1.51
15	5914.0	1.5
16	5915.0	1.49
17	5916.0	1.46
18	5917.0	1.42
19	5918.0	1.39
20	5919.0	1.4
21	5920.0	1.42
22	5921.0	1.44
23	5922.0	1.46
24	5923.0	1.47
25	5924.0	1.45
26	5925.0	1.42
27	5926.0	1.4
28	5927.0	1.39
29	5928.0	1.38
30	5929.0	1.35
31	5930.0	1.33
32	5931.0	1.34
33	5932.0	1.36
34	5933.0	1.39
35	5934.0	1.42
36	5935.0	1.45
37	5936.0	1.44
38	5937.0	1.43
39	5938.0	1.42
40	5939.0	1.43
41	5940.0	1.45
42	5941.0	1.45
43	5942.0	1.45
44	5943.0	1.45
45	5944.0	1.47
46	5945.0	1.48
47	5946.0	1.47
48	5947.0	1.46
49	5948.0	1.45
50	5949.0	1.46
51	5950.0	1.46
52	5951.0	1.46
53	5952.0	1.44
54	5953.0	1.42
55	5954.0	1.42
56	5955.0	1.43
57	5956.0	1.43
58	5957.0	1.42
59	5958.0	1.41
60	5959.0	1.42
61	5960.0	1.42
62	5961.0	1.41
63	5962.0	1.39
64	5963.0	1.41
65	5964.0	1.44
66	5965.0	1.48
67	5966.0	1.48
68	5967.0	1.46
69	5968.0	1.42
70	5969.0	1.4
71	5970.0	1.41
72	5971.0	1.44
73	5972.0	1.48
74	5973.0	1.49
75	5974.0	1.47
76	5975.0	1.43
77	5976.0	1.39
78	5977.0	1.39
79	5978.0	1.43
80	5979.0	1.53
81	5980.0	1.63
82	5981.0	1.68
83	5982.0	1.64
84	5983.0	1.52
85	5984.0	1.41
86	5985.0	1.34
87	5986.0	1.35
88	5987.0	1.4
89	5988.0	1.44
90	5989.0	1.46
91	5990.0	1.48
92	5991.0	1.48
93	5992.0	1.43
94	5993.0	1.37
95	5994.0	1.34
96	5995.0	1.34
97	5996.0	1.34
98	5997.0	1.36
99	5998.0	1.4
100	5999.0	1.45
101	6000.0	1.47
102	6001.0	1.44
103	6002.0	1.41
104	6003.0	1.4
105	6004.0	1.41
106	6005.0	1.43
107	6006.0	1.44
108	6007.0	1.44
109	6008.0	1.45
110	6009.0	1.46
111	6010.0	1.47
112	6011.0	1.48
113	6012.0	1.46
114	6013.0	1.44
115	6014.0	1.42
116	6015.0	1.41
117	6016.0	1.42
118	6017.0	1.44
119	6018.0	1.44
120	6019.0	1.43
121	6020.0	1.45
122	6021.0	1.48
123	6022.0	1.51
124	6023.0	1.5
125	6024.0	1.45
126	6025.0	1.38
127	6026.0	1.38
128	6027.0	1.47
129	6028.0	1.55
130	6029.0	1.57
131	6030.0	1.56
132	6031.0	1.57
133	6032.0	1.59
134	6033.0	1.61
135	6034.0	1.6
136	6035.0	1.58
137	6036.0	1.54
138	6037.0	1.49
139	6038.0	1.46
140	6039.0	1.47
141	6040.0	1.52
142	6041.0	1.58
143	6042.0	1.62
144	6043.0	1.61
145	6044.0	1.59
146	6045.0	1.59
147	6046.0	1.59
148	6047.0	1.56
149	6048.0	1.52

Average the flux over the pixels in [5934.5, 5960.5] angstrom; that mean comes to 1.44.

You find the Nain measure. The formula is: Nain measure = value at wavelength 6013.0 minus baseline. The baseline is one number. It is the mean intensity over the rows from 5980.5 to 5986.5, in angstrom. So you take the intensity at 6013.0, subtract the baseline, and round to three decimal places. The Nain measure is -0.050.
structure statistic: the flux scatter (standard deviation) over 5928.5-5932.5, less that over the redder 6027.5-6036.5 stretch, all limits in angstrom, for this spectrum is -0.010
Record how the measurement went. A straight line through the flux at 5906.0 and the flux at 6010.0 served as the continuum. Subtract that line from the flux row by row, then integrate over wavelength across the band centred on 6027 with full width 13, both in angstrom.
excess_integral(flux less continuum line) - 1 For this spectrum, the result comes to -0.9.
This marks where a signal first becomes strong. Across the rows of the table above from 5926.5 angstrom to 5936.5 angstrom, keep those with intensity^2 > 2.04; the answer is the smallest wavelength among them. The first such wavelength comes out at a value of 5935.0 angstrom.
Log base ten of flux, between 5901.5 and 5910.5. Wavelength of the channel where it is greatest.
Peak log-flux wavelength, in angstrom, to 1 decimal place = 5910.0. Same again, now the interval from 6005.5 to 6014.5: 6011.0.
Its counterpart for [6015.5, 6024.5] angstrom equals 6022.0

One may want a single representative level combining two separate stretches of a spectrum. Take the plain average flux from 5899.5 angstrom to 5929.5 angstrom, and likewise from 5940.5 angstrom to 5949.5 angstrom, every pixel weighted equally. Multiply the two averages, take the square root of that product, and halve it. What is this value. 0.712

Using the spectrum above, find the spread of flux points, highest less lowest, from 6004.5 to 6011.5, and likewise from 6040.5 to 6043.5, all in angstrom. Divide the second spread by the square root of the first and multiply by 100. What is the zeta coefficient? 18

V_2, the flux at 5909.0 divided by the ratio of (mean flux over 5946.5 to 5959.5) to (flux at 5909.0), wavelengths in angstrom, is 1.44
